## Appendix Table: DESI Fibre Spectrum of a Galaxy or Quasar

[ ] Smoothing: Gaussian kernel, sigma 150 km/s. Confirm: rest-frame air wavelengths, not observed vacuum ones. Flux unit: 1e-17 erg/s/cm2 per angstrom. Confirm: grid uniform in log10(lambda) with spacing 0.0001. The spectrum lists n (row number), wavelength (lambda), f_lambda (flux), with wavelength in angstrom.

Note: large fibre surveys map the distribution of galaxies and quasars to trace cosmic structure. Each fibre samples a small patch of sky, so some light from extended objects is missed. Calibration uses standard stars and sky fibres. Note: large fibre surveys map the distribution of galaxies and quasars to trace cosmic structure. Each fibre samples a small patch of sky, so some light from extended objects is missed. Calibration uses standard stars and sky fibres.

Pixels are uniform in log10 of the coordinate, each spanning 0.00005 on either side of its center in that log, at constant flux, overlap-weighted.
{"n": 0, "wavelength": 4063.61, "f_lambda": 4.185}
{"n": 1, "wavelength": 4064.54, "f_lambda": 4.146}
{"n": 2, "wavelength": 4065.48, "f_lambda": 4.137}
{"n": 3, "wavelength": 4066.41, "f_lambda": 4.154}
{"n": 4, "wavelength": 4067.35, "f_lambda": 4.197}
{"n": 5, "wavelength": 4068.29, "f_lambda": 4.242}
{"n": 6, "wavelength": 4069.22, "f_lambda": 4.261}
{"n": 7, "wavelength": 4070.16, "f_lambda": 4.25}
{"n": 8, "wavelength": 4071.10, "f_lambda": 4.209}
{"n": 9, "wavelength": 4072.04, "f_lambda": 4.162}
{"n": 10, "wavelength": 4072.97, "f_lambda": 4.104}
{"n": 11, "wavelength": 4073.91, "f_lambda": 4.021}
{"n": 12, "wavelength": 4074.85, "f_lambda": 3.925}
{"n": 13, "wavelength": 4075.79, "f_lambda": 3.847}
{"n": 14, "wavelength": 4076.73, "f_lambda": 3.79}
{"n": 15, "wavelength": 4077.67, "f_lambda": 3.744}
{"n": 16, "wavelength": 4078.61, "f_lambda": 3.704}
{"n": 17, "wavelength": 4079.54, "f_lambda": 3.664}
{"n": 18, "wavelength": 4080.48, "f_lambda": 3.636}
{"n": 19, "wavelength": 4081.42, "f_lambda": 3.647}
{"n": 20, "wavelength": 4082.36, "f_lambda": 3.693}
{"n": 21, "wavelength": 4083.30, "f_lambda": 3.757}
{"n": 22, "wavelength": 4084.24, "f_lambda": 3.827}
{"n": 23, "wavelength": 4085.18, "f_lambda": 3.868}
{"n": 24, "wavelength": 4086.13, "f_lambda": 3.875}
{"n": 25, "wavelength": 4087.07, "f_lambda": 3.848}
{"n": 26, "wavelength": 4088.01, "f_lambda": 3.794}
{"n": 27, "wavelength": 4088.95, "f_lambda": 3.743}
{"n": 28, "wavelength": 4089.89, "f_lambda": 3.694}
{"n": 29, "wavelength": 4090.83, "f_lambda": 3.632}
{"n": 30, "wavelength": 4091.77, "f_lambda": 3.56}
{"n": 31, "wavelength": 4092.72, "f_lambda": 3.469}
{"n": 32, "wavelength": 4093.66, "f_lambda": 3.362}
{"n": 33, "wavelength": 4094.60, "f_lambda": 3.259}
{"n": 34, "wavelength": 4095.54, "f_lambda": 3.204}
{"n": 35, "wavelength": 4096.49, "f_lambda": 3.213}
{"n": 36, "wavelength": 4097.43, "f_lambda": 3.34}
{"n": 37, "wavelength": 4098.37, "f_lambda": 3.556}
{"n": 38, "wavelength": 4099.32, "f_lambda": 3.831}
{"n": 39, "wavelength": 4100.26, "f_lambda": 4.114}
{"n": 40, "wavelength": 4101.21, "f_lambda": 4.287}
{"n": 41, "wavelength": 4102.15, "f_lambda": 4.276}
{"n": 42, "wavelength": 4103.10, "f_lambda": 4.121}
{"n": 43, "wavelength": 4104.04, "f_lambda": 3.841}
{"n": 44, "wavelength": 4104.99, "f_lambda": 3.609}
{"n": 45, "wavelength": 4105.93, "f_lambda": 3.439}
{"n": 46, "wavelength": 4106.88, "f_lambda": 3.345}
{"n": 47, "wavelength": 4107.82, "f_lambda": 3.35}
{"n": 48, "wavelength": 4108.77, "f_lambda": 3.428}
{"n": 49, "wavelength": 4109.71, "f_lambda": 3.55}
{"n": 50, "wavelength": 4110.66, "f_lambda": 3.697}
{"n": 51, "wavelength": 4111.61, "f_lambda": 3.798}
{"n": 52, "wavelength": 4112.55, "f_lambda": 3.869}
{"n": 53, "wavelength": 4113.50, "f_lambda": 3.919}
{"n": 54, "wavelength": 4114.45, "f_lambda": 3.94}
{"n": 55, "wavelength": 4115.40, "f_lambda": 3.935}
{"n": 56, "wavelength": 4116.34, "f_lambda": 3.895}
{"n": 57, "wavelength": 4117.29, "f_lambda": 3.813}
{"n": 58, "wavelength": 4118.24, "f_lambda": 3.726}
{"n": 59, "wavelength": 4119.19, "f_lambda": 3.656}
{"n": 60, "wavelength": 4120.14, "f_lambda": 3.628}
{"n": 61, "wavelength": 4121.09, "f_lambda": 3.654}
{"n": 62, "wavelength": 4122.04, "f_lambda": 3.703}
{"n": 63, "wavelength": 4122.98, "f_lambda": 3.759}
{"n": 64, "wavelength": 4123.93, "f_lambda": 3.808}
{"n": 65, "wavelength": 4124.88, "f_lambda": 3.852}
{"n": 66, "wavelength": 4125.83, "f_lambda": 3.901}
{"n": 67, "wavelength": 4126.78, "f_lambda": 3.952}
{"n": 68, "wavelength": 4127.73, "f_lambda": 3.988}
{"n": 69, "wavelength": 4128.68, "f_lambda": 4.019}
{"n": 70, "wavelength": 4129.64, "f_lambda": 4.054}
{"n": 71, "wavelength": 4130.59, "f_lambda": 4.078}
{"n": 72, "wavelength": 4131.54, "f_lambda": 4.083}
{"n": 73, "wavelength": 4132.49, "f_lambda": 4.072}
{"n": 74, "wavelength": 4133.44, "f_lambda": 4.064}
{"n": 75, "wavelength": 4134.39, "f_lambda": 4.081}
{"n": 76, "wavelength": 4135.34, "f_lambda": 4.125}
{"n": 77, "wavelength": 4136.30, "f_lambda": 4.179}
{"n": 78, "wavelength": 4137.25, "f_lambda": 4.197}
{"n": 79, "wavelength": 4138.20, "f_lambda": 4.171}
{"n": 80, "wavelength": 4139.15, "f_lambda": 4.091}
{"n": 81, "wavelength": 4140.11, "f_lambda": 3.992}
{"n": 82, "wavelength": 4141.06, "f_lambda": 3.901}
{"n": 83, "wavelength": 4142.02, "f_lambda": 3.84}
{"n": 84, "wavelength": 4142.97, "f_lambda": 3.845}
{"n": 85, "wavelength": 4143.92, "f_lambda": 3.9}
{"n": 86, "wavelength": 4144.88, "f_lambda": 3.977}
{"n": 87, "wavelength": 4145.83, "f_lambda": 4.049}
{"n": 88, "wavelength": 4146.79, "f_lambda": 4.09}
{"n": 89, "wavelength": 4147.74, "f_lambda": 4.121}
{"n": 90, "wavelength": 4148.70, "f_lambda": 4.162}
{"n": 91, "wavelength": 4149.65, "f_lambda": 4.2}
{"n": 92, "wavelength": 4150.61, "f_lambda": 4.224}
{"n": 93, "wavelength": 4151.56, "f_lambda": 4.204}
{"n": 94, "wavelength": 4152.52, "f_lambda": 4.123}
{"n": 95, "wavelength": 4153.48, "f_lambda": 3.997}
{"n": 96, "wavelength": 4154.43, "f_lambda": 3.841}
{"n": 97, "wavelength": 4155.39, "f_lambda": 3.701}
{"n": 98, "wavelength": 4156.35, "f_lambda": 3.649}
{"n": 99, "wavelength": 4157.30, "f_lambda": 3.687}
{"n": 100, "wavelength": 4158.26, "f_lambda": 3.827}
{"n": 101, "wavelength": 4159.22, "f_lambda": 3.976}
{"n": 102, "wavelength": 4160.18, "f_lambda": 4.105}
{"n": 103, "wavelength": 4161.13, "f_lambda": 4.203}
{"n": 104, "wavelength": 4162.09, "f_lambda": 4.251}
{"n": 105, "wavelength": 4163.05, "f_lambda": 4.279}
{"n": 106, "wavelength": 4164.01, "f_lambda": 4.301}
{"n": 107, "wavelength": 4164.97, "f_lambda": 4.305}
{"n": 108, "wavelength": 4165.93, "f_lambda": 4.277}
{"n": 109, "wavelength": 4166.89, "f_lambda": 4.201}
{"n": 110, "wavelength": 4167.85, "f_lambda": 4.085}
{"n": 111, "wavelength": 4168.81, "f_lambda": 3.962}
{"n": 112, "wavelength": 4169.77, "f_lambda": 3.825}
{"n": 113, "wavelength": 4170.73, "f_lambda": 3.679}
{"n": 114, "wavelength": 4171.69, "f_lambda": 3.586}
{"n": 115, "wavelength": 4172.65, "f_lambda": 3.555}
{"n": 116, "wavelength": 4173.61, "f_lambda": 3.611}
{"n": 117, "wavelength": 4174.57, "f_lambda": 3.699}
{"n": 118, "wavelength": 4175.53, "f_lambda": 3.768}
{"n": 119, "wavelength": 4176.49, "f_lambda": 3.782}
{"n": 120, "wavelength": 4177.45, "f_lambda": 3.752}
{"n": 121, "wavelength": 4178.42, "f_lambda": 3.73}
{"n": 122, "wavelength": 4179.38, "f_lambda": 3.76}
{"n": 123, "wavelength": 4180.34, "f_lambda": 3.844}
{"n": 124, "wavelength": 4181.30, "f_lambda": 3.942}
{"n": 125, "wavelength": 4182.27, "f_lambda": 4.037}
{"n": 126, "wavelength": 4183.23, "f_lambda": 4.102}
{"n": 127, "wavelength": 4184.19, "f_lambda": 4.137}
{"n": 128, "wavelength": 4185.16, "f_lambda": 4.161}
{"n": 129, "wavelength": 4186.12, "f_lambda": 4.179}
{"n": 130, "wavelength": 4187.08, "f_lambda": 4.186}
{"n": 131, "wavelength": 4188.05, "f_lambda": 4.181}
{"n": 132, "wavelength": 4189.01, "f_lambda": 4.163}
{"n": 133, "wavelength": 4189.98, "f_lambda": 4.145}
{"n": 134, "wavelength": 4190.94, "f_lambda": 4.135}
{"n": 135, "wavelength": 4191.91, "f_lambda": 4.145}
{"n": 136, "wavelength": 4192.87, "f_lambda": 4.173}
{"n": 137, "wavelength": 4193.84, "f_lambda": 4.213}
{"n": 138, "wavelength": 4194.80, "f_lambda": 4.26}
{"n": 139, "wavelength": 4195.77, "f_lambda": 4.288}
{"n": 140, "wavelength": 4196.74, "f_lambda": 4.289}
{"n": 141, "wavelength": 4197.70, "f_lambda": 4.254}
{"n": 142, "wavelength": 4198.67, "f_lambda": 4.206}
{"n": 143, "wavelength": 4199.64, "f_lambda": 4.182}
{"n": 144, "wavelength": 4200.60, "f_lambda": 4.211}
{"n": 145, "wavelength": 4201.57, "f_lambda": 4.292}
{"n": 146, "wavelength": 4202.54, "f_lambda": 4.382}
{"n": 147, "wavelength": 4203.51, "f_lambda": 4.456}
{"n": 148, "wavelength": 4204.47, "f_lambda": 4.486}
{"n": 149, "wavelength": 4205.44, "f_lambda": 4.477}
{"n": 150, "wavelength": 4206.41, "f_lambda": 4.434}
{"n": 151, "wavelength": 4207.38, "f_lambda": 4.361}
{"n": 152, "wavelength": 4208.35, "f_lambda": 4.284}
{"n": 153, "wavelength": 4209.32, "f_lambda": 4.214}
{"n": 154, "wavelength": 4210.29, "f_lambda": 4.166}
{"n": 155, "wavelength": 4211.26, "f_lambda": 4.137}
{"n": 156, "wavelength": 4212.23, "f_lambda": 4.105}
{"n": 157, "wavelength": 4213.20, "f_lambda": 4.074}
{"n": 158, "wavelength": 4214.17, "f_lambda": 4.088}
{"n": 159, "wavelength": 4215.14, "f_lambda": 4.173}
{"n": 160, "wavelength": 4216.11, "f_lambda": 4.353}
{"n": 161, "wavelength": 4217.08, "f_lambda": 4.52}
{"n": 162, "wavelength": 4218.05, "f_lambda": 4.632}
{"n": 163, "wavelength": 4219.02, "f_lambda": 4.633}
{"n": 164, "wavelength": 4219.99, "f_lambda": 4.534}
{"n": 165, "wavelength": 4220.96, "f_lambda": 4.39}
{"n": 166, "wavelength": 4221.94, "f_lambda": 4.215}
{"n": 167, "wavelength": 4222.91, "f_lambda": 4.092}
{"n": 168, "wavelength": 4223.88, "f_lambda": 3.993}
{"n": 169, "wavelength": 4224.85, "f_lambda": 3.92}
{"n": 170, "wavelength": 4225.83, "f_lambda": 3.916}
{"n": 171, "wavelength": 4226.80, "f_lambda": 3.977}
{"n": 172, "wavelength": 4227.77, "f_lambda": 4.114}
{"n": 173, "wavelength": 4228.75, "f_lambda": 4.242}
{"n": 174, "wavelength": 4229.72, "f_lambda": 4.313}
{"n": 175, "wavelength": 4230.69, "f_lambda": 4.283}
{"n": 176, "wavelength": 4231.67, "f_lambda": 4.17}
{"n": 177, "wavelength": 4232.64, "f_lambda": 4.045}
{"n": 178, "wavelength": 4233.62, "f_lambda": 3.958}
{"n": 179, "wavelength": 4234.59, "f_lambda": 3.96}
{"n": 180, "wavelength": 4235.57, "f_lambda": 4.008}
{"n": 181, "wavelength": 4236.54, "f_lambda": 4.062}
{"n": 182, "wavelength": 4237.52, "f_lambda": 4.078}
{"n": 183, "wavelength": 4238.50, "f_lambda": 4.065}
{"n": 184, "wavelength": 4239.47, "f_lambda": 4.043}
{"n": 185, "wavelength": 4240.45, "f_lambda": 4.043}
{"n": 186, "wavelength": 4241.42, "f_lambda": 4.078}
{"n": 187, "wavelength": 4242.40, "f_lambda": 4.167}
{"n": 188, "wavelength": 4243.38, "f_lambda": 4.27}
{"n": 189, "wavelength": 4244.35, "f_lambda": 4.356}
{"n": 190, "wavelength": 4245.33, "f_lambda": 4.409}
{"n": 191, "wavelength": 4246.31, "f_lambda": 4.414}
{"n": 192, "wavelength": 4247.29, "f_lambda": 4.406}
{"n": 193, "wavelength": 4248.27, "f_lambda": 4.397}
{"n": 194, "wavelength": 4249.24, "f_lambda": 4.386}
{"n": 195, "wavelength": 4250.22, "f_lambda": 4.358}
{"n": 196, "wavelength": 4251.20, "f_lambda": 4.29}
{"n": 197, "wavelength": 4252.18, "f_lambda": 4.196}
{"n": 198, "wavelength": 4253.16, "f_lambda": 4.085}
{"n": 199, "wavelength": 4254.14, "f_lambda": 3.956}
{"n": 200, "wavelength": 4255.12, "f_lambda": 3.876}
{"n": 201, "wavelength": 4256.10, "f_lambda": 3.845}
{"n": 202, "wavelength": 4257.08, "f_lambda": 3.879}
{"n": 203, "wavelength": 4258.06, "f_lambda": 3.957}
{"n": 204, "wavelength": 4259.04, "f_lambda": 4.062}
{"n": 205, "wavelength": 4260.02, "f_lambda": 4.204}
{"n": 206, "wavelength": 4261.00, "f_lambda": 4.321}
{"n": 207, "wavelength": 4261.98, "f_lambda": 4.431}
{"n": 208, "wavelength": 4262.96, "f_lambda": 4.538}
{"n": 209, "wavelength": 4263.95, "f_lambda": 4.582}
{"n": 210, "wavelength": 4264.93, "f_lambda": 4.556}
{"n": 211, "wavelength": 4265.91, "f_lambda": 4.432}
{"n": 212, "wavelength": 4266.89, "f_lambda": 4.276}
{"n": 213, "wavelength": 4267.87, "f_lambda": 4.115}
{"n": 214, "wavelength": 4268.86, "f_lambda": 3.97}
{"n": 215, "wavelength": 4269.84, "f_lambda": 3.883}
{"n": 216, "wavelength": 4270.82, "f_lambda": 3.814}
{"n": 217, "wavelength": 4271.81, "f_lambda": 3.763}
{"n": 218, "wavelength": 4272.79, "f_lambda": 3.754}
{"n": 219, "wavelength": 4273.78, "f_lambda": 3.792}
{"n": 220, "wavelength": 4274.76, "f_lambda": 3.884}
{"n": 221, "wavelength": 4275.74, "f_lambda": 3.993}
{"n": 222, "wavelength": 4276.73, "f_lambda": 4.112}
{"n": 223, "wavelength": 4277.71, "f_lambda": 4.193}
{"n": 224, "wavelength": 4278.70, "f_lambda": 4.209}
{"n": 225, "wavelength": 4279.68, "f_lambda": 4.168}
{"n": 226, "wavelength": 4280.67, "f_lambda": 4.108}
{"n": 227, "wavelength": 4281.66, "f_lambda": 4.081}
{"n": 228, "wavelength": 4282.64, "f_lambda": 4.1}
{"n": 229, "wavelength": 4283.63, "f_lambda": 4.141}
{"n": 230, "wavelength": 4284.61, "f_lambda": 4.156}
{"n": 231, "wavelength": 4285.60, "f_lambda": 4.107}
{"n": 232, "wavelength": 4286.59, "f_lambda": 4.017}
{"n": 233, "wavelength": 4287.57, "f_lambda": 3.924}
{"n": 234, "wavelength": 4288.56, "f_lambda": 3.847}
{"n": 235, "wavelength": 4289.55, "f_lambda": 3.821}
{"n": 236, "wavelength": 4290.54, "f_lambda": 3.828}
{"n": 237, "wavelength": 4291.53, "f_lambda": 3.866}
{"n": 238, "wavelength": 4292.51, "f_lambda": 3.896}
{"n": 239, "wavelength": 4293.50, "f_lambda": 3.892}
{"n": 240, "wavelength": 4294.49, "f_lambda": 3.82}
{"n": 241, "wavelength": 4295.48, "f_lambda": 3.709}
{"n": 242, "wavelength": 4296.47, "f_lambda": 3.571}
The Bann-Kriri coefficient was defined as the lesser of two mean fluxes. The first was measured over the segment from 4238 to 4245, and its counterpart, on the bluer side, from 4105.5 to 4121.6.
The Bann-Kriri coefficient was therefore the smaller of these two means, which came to 3.7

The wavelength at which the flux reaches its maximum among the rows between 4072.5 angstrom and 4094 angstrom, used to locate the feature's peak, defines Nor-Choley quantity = 4072.97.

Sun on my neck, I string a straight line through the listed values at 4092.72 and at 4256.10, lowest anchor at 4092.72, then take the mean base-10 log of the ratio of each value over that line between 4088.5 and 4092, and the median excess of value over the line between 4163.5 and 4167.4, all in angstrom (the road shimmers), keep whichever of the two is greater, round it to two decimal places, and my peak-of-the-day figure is 0.65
